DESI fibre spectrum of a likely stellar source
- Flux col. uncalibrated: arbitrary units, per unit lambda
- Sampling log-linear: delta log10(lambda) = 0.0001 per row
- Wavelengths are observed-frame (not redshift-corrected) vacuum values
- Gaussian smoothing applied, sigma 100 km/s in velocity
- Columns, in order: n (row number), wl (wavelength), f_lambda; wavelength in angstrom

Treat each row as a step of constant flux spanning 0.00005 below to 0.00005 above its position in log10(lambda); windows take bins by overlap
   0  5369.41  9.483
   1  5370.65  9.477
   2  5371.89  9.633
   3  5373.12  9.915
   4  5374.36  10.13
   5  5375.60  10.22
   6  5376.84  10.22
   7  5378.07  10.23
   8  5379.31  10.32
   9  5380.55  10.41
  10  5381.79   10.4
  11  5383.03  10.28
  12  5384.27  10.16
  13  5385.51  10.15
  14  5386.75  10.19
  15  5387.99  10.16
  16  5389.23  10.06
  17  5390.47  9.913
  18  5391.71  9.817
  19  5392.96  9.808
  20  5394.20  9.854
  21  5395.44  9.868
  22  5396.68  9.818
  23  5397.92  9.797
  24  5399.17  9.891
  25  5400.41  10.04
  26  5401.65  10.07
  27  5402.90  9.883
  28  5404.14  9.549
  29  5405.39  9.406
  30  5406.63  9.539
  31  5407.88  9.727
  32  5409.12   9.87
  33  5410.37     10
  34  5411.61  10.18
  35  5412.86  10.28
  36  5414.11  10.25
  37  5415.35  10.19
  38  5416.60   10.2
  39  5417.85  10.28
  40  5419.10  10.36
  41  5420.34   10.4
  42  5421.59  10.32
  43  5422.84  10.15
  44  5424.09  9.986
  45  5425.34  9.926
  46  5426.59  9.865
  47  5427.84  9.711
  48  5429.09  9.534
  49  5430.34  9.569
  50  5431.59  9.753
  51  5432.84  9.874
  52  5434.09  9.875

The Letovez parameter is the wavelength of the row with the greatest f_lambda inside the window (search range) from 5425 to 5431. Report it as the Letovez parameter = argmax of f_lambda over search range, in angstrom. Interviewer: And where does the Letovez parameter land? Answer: 5425.34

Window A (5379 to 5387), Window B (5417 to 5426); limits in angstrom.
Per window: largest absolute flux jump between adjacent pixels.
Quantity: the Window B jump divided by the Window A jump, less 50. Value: -48.6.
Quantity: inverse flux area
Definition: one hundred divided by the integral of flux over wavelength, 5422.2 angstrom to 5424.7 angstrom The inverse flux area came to 3.98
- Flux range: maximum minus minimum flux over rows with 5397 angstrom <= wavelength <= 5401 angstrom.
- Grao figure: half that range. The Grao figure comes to 0.12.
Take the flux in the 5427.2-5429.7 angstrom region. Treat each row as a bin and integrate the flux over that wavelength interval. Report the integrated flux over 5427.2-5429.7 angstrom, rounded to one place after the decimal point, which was 24.1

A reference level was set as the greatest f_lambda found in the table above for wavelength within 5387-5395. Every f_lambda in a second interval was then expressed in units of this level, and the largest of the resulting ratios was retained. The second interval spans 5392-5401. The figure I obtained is 0.99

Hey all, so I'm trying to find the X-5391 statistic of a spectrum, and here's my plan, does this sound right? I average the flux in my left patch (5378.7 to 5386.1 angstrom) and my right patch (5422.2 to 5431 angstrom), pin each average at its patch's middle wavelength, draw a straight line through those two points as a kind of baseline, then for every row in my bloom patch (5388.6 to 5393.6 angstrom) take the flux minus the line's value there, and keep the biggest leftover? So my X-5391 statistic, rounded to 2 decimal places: -0.15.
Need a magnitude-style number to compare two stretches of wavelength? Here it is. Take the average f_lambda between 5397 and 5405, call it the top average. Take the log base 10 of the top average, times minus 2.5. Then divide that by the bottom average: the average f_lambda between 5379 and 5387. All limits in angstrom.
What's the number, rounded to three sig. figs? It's -0.242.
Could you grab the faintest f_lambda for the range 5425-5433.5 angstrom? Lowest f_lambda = 9.534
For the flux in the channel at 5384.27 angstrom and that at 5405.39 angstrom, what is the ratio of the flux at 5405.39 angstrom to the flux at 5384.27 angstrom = 0.93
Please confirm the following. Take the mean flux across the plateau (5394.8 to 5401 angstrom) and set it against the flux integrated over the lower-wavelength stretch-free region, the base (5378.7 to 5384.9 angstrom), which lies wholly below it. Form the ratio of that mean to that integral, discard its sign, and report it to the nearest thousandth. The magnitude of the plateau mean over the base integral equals 0.155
